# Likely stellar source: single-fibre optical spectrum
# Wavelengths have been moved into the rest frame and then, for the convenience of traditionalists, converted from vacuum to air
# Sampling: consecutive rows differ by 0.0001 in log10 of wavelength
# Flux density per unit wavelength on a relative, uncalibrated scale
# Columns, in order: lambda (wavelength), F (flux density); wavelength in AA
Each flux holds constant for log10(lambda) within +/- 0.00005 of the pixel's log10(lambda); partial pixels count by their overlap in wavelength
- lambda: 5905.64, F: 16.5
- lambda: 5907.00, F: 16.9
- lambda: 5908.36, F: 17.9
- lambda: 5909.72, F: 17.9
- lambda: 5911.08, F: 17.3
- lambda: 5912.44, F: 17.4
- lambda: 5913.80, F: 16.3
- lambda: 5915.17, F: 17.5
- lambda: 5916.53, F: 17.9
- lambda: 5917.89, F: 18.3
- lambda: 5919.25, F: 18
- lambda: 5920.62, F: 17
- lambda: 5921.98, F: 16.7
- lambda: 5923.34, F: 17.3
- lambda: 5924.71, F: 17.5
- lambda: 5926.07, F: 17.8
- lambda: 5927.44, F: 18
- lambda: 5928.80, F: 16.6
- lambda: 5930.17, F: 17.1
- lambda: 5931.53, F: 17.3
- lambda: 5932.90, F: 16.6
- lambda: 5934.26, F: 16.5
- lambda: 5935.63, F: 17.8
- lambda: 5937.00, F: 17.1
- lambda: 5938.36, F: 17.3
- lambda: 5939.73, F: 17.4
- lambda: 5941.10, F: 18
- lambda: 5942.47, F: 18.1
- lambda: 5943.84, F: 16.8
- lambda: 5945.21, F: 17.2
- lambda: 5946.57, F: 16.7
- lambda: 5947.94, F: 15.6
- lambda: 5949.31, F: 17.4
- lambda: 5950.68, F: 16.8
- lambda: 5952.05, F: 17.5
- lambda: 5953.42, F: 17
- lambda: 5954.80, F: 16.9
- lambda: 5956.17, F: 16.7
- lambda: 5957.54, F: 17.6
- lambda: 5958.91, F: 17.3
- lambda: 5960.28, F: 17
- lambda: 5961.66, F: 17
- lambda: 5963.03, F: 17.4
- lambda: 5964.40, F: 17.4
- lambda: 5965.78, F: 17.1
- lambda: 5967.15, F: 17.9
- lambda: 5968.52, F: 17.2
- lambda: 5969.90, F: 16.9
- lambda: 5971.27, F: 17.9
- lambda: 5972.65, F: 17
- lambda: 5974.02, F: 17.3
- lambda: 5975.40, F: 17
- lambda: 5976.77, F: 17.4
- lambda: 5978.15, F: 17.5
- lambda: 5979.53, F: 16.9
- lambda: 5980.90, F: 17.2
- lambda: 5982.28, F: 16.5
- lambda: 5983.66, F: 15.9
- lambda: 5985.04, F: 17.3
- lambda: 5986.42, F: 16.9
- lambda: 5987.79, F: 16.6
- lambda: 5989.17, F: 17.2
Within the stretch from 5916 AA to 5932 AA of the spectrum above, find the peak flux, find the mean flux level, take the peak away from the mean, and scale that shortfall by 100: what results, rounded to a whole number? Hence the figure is -84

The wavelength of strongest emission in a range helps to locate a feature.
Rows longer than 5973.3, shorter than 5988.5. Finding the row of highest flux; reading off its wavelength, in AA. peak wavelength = 5978.15 AA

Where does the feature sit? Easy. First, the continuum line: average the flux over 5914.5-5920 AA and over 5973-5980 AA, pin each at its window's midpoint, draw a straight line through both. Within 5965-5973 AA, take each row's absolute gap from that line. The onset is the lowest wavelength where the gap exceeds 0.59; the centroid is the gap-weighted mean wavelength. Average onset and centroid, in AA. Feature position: 5970.3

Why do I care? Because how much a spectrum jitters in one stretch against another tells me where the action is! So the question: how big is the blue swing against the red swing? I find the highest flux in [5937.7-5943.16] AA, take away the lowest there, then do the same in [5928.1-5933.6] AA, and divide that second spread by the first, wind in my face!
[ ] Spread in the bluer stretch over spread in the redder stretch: 0.9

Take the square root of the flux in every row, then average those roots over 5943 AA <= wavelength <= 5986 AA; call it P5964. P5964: 4.132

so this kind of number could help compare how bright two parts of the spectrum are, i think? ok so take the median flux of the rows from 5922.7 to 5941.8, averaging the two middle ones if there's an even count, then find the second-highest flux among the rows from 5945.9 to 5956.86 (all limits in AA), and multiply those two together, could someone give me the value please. 301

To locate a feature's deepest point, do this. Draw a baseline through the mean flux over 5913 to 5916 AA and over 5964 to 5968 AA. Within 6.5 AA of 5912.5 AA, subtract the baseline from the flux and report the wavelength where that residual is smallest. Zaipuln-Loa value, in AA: 5913.80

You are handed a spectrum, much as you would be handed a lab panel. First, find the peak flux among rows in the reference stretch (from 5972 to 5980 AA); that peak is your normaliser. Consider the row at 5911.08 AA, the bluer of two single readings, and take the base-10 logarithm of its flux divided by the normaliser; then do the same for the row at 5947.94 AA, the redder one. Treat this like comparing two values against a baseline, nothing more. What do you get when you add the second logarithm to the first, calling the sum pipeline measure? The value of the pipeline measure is -0.05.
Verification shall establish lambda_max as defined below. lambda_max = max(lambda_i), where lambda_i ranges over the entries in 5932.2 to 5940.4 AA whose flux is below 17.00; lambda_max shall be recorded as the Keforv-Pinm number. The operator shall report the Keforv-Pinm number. 5934.26 AA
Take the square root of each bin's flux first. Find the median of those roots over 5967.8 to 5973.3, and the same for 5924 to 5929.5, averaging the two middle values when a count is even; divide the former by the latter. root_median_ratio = 0.984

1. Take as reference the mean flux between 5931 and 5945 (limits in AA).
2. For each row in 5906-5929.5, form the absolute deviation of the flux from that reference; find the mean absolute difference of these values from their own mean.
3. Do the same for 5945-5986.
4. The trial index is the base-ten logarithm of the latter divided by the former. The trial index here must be 0.0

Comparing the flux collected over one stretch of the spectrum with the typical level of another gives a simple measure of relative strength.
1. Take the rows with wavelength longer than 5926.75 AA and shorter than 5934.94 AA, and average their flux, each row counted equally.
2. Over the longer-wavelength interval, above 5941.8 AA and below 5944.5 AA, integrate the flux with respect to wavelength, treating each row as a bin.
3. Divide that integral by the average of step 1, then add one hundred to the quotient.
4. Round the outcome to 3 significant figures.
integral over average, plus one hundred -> 103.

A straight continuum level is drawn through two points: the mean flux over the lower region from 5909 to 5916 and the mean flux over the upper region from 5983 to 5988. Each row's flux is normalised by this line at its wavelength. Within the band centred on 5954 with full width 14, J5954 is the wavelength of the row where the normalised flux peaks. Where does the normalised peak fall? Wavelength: 5957.54 AA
